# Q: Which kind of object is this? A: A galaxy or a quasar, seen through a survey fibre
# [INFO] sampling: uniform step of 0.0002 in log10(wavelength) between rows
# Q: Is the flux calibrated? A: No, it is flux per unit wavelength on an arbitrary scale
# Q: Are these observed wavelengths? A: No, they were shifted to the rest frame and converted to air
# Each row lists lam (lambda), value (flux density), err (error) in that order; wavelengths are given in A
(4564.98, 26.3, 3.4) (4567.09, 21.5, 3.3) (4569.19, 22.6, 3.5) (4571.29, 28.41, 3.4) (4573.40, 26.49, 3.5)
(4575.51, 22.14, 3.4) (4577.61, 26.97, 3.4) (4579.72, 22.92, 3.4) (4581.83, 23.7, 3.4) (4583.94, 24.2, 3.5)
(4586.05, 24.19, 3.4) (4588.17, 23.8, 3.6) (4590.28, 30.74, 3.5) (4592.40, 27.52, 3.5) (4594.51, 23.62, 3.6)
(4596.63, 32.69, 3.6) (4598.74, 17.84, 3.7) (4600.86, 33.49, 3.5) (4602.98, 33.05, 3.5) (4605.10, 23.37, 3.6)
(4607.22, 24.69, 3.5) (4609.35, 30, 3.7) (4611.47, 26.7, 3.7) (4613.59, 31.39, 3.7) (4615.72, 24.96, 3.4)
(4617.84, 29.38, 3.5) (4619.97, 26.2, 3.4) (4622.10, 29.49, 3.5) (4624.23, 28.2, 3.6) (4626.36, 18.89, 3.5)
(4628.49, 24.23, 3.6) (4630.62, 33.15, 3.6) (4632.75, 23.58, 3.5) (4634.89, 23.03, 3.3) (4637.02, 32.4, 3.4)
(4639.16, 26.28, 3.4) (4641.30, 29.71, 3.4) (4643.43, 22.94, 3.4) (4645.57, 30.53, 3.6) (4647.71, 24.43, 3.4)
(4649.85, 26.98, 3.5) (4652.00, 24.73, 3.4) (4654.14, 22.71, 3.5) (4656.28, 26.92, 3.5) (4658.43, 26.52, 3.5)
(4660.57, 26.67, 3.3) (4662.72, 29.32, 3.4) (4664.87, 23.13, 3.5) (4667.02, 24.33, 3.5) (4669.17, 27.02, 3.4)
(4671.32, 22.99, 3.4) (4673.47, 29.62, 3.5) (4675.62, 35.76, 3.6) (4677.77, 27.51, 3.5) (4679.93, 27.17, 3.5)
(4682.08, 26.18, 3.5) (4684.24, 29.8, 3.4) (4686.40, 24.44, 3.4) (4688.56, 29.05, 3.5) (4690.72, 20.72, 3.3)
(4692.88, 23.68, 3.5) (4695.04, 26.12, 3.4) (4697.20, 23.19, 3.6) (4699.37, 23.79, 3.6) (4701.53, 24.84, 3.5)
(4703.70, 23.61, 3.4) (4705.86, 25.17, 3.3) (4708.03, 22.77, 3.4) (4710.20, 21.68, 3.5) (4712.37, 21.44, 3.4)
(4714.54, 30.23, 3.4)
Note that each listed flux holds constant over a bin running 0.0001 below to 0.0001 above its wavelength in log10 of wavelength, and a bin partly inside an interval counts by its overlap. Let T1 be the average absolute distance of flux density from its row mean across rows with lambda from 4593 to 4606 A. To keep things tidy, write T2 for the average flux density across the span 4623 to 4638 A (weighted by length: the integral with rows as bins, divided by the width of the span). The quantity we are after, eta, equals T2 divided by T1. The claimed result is 5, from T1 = 5.7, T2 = 26.2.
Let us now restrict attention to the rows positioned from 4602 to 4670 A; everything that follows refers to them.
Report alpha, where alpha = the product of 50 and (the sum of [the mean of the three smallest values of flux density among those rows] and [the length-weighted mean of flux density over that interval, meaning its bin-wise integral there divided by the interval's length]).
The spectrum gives 2411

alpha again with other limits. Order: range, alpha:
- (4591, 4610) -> 2448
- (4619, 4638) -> 2419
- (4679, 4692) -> 2498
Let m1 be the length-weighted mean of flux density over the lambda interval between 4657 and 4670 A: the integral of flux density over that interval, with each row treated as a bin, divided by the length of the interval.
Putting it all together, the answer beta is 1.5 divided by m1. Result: 0.057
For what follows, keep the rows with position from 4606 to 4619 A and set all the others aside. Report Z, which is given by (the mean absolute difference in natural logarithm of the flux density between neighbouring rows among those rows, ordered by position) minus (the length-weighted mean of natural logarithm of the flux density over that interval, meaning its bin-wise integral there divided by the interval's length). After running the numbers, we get -3.15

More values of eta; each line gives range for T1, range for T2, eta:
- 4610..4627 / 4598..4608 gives 10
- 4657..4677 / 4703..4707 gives 9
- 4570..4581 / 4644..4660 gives 11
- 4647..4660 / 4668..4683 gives 20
